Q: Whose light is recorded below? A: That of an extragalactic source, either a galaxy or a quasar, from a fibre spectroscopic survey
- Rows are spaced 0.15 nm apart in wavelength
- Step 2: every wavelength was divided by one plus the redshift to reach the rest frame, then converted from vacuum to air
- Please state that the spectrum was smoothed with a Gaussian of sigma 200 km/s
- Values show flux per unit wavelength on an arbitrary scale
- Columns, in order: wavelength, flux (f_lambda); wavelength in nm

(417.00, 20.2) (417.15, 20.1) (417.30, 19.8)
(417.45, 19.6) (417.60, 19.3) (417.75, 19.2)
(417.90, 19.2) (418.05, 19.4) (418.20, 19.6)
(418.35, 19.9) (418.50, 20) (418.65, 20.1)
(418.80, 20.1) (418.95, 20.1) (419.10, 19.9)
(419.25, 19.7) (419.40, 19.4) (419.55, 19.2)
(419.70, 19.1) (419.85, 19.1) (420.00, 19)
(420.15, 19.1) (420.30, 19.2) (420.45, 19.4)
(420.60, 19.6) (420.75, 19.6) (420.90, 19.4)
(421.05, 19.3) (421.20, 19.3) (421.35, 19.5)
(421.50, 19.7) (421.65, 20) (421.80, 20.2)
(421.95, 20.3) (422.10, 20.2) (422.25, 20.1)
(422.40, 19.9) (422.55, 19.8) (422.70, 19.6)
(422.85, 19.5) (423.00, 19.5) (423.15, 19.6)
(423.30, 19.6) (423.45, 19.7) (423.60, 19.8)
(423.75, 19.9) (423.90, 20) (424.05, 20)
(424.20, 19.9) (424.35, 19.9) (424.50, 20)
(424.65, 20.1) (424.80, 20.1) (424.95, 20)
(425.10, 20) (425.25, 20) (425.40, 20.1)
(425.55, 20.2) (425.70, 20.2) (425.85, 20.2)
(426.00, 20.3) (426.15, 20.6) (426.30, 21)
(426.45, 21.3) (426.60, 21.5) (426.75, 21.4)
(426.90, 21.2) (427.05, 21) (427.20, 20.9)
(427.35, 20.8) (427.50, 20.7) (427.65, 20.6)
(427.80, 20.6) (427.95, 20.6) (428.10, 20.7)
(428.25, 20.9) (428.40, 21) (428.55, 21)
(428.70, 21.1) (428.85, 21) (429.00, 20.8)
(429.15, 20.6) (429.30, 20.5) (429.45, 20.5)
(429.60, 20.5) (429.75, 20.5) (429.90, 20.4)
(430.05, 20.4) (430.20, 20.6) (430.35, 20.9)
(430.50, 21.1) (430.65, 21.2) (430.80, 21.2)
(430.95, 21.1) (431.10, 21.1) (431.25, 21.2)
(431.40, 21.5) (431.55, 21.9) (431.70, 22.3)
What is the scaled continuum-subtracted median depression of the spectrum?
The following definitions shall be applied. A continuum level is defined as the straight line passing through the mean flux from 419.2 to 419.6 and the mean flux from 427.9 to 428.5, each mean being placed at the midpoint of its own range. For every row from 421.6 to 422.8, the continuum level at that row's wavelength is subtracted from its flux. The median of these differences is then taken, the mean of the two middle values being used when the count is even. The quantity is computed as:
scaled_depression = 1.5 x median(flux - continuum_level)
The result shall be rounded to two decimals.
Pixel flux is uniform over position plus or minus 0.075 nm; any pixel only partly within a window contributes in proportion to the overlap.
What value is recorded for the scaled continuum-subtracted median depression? 0.33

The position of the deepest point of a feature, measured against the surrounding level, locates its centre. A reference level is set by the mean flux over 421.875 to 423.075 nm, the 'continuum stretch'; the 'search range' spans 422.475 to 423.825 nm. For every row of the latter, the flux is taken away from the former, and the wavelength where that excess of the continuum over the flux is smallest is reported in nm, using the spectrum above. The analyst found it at 423.75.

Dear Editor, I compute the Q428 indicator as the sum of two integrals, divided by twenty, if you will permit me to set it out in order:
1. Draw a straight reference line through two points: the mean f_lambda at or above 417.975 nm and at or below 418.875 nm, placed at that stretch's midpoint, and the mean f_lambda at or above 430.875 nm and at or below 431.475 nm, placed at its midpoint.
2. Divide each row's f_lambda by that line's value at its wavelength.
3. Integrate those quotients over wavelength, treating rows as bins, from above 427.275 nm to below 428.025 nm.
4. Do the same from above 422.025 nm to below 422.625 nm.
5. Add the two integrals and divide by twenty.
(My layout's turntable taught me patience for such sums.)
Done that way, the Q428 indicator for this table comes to 0.067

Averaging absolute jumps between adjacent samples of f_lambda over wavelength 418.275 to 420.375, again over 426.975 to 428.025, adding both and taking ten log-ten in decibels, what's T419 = -7.4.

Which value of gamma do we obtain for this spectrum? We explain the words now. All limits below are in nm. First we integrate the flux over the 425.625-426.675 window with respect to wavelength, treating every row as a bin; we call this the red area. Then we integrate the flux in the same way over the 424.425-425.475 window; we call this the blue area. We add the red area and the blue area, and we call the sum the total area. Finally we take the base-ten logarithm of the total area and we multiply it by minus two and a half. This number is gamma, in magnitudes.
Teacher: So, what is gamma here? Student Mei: -4.08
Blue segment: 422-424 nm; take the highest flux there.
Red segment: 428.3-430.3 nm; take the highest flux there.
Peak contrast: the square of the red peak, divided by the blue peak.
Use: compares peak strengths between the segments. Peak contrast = 22.0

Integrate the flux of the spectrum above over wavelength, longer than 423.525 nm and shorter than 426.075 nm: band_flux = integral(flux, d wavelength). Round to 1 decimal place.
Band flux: 51.1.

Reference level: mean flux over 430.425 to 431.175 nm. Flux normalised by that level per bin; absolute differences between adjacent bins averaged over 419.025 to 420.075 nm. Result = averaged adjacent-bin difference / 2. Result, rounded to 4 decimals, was 0.0035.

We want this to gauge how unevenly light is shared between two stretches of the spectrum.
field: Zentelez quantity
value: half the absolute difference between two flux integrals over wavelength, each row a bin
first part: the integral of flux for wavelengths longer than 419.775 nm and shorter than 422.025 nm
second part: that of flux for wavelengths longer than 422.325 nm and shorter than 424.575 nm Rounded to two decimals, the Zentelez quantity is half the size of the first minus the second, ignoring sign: 0.30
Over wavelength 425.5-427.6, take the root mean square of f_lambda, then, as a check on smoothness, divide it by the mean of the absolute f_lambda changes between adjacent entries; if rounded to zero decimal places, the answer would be 129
